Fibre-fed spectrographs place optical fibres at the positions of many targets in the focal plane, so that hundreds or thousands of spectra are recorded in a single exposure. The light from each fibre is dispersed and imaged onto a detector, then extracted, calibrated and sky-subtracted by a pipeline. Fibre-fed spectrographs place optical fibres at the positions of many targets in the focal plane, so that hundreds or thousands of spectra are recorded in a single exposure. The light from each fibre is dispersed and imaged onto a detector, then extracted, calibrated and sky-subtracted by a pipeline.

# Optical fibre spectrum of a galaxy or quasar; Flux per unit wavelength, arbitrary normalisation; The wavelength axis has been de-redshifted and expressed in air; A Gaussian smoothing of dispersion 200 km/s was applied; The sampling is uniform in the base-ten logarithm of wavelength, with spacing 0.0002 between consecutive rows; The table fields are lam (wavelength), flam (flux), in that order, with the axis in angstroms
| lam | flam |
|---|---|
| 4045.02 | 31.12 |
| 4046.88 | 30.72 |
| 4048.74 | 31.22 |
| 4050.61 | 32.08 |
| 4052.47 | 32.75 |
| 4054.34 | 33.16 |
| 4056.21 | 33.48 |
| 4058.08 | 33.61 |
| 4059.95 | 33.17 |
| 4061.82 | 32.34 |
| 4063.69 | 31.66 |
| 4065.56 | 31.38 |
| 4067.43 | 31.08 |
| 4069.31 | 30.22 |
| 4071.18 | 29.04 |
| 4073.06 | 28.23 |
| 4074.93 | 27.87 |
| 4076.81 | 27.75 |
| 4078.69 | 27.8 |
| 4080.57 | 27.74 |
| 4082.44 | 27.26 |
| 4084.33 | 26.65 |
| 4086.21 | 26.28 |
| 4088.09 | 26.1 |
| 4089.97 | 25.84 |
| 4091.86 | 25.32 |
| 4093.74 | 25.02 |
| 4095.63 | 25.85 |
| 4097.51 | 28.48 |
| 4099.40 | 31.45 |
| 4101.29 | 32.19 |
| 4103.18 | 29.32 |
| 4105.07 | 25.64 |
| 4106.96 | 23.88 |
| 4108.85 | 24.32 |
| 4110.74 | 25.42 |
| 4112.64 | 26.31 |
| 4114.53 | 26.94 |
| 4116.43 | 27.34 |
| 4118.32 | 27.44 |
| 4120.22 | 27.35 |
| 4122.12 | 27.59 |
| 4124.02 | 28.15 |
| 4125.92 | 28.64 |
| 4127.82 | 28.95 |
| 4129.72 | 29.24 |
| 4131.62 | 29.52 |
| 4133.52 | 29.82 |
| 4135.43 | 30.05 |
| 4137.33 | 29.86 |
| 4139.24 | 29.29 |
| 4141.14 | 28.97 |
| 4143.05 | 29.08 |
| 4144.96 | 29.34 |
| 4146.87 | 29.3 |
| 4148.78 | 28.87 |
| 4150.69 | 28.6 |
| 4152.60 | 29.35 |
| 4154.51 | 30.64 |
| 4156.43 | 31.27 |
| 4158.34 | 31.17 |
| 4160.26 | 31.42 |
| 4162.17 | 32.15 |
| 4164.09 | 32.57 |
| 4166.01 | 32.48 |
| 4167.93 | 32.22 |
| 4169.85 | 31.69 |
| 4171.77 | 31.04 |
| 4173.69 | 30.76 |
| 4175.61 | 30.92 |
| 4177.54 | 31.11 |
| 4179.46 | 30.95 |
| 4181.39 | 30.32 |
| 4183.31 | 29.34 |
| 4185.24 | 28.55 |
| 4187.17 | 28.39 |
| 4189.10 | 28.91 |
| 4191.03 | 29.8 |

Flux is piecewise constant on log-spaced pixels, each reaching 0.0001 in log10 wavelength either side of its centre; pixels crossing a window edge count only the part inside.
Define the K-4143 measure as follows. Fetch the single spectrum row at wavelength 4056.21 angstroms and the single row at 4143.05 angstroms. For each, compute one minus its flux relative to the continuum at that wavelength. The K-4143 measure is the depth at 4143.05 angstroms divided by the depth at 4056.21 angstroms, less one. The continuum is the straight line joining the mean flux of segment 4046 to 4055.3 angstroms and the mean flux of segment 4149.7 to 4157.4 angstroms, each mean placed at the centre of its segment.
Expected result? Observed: -1.7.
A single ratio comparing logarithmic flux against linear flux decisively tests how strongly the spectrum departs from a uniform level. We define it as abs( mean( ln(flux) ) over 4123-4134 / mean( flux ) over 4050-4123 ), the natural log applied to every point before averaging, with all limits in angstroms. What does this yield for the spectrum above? 0.118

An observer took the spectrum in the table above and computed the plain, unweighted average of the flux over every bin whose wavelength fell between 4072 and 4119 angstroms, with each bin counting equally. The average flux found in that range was 27.1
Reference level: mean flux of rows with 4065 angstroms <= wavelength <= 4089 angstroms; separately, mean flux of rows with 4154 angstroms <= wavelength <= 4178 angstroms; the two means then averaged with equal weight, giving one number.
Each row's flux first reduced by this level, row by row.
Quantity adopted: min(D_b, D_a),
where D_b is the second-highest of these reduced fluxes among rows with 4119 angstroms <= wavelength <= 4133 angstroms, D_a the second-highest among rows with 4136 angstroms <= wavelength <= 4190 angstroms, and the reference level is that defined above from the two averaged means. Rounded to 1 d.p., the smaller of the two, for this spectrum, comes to -0.6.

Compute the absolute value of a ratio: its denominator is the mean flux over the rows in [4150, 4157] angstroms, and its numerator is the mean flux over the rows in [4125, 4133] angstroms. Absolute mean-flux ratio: 0.97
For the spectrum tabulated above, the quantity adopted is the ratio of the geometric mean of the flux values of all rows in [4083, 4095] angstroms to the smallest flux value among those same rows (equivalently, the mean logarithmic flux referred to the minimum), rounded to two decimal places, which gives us 1.03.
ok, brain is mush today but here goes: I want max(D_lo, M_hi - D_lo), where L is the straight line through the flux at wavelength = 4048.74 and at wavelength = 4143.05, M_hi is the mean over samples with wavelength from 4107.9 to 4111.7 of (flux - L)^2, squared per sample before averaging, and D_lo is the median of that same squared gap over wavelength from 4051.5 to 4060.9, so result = 20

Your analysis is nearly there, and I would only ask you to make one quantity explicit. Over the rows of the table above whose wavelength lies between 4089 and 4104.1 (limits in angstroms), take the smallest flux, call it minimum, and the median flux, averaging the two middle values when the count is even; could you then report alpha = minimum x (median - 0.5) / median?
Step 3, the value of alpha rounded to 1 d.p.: 24.6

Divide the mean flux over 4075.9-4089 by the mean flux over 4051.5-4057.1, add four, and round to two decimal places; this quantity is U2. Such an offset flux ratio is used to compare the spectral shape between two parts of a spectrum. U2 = 4.82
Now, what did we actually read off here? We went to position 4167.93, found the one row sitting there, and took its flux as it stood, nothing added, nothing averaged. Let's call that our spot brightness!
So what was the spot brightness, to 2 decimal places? 32.22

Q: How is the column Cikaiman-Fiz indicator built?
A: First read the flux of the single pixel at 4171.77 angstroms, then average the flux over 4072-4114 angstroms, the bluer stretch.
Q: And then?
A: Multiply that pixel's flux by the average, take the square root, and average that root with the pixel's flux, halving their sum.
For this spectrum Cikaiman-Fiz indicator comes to 30.00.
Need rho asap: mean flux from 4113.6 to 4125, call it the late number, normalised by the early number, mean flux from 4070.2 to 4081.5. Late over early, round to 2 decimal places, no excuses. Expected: 0.98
